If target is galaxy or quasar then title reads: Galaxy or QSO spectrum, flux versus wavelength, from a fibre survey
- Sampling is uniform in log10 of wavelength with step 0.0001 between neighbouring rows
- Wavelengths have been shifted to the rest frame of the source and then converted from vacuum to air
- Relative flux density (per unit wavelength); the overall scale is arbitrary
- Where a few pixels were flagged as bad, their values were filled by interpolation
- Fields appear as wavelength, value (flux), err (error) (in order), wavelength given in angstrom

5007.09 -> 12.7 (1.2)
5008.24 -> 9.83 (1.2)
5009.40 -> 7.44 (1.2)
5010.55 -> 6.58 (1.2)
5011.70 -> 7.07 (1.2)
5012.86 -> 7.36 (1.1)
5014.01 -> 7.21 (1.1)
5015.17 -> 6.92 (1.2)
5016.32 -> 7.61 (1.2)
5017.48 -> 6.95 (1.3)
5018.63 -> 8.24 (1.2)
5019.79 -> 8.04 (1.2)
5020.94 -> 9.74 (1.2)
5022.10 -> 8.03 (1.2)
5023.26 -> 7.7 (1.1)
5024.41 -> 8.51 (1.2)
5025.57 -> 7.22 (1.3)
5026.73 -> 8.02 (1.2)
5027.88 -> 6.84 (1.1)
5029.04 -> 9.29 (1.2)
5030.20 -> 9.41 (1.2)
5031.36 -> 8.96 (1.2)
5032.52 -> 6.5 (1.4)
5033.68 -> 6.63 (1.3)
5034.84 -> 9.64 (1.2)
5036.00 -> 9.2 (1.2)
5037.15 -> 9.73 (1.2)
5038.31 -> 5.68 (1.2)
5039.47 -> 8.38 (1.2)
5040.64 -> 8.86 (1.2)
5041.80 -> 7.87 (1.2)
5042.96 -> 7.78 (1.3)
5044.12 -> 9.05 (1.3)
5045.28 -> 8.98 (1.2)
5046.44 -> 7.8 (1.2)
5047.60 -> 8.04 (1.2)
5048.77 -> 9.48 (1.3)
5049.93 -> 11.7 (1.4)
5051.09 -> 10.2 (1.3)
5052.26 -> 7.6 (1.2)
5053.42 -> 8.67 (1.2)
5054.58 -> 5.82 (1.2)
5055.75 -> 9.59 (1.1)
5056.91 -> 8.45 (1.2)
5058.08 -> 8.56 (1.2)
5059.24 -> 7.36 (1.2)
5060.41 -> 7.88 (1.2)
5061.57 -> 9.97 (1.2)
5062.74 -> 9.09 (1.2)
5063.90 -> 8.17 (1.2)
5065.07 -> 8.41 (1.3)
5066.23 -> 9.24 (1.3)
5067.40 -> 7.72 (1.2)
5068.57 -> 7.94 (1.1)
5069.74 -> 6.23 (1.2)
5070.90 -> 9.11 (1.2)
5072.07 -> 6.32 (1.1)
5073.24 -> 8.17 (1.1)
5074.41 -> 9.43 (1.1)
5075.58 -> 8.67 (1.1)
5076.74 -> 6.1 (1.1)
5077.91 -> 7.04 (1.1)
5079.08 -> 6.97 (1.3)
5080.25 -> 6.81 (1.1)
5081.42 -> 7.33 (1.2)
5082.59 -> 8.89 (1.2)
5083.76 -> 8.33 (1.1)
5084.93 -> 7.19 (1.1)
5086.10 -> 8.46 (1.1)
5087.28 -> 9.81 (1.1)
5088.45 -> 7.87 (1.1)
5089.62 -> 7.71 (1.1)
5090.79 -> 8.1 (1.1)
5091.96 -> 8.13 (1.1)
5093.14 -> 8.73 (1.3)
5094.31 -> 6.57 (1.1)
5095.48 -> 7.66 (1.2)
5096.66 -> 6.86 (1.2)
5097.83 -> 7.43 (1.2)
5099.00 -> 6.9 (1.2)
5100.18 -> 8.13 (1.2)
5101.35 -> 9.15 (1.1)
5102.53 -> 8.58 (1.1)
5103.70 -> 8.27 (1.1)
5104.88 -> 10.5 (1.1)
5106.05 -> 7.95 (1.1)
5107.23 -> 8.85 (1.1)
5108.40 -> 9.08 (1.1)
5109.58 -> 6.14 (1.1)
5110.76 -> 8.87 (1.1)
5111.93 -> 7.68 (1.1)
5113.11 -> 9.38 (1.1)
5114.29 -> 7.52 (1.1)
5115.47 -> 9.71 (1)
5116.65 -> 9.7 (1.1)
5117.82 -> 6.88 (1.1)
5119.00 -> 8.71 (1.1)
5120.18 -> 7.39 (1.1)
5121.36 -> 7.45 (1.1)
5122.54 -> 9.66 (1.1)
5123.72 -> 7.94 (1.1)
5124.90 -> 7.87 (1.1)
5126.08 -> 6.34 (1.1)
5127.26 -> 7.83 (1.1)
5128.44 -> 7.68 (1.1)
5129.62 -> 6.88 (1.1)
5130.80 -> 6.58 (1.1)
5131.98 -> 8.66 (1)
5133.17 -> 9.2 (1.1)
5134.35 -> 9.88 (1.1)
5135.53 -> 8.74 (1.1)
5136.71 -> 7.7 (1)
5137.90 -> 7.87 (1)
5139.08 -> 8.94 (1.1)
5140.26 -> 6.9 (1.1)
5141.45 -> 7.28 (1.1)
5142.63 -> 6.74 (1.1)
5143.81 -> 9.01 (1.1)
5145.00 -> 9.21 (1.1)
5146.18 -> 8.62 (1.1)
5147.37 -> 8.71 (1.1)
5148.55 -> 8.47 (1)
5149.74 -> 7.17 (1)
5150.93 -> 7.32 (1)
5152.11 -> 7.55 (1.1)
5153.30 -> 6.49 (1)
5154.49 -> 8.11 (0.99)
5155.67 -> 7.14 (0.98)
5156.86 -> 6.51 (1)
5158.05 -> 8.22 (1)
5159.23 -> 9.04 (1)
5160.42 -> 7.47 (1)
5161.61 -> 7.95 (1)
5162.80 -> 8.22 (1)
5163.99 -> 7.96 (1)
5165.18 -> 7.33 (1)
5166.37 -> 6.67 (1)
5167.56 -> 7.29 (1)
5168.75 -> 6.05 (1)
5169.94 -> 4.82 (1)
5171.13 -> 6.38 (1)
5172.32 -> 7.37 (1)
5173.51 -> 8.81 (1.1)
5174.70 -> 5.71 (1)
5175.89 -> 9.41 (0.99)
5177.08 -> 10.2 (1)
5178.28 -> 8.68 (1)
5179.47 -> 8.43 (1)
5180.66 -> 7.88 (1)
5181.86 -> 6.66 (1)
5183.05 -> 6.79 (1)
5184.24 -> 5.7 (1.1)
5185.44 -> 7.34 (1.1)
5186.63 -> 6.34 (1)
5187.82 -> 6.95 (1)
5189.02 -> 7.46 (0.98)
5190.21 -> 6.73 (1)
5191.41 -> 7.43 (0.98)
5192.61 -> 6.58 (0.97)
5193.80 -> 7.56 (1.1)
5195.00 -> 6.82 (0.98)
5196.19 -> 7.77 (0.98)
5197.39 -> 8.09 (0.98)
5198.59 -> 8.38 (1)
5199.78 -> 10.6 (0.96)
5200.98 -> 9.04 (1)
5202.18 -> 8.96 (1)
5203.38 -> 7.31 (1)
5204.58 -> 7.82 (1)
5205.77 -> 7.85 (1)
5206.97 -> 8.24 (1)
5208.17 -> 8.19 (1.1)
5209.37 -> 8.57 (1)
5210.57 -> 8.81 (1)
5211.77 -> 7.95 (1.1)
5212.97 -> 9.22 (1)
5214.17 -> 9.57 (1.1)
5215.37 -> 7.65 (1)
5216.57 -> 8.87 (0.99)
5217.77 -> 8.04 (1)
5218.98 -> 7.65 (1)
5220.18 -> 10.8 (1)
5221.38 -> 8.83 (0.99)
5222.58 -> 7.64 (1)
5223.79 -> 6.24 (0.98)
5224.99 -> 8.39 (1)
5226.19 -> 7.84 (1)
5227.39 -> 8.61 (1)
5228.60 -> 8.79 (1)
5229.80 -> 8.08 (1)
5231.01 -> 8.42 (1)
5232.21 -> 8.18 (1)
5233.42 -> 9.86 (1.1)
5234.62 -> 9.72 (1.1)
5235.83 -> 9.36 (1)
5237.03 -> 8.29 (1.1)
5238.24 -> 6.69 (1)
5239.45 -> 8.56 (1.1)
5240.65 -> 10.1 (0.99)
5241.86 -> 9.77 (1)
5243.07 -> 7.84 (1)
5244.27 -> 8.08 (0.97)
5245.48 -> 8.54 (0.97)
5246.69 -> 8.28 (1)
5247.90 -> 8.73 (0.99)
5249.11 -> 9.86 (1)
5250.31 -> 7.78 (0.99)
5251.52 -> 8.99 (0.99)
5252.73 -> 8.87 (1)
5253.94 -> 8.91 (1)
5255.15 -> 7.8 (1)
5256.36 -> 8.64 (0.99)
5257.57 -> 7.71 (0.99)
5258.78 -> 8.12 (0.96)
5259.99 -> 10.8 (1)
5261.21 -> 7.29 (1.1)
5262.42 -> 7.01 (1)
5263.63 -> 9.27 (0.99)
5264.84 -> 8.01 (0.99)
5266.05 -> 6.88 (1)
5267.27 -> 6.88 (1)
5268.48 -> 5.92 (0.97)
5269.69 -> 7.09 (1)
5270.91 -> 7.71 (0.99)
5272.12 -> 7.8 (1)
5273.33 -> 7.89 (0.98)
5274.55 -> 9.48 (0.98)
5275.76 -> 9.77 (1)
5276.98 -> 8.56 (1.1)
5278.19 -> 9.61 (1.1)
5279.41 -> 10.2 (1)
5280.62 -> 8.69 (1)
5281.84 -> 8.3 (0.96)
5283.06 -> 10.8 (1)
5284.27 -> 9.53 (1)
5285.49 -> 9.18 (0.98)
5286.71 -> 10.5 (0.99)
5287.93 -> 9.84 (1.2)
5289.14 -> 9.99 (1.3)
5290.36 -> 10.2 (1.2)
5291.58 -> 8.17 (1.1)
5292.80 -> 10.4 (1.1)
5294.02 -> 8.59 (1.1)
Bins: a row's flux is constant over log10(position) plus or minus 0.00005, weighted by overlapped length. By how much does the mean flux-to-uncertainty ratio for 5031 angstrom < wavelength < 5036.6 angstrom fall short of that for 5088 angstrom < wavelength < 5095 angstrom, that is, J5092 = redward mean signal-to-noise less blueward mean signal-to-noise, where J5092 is 0.4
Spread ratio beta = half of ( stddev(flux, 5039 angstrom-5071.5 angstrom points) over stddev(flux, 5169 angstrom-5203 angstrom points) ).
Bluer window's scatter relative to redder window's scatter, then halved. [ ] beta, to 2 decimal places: 0.43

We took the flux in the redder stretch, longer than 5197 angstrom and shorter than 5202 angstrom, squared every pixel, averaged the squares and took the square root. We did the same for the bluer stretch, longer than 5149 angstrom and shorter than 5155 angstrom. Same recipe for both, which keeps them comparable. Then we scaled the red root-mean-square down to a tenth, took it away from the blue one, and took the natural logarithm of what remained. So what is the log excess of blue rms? 1.86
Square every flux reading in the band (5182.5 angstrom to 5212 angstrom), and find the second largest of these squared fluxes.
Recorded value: 82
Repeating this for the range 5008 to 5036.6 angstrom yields 95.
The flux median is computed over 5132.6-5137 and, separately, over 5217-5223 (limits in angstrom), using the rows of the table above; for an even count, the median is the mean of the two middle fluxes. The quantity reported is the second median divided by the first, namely 0.90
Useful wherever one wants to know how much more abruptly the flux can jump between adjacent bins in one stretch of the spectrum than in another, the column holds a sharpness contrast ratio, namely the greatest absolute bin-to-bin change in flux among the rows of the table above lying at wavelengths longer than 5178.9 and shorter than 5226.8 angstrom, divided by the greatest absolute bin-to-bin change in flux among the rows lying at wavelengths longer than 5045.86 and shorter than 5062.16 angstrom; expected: 0.84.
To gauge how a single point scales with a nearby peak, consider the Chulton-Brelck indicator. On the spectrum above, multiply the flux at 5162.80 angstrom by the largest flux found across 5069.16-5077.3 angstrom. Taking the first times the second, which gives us 78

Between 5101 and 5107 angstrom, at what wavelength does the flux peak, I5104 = 5104.88 angstrom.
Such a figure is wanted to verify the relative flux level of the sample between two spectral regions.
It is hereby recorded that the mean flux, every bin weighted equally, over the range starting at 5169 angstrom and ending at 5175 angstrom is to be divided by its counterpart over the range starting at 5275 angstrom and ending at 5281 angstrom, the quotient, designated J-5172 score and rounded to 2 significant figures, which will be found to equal 0.71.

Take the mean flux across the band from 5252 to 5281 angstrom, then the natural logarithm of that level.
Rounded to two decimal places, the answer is 2.11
